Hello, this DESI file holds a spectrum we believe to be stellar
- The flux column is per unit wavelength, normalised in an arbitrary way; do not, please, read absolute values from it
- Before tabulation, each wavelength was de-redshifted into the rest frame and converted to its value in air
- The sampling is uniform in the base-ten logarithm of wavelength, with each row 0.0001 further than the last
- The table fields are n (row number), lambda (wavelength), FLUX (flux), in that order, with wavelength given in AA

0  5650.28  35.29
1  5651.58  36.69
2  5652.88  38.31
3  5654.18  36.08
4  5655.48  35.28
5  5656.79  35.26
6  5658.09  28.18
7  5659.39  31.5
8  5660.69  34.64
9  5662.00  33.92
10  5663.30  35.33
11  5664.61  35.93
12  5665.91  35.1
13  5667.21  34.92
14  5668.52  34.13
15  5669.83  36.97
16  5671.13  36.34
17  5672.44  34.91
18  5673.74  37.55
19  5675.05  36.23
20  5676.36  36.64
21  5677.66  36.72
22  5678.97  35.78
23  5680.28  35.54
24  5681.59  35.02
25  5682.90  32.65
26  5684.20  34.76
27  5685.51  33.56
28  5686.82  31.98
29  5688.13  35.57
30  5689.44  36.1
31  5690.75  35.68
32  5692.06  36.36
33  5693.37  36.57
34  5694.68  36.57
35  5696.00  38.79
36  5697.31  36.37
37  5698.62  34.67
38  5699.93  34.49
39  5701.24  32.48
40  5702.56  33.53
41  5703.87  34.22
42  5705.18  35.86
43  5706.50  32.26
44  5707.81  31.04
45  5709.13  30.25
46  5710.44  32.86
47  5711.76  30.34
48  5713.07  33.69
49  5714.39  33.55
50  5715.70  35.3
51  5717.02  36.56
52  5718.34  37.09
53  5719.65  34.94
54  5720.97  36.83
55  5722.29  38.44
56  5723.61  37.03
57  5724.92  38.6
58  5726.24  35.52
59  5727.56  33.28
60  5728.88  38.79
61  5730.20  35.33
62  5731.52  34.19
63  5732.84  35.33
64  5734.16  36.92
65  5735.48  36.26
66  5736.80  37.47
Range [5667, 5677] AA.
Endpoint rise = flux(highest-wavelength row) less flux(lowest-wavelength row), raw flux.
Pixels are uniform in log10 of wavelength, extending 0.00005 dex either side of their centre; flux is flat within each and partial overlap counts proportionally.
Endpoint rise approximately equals 1.7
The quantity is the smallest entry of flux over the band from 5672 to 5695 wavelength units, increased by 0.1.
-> 32.1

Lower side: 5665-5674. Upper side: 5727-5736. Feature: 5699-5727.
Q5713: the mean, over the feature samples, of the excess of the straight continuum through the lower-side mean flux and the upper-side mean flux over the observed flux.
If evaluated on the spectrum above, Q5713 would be 1.20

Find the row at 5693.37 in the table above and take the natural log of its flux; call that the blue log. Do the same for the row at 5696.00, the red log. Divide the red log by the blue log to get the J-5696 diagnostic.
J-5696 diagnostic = 1.02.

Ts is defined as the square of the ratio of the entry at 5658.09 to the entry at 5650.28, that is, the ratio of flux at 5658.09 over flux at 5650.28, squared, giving 0.64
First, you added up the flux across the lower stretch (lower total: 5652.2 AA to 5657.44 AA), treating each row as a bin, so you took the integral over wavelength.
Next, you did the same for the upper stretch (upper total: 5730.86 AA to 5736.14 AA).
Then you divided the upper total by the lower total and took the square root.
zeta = 1.00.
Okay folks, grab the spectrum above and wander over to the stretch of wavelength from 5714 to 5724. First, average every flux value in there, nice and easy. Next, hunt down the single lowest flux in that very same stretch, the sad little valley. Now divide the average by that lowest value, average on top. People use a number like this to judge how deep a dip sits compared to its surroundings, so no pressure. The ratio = 1.08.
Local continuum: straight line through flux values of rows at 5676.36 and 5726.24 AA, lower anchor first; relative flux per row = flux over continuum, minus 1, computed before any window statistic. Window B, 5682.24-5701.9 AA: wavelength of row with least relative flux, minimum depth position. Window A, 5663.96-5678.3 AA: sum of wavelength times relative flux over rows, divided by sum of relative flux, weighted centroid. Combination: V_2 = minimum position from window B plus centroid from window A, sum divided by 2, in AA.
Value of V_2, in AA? 5677.4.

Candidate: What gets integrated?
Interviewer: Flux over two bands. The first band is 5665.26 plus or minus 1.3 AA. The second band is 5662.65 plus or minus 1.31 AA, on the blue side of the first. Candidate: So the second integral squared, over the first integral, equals 88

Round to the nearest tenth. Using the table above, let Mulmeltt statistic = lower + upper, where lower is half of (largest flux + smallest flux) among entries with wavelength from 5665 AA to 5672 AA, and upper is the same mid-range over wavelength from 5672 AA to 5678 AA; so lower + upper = 71.8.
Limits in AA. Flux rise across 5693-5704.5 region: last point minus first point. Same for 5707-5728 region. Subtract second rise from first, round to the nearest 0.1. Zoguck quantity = -4.6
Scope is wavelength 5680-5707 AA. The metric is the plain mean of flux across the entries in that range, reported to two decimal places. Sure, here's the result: 34.91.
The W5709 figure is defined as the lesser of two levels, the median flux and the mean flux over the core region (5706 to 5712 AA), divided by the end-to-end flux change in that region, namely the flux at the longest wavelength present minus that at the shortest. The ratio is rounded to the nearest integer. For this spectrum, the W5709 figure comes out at -16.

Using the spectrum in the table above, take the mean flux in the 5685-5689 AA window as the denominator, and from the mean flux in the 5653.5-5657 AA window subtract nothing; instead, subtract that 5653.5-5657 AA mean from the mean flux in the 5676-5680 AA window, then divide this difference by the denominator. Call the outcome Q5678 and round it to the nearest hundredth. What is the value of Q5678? 0.02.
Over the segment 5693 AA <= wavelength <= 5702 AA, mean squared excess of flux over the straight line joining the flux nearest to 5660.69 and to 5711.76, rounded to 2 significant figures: 20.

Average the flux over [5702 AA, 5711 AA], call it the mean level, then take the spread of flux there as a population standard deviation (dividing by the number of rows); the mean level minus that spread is 31.1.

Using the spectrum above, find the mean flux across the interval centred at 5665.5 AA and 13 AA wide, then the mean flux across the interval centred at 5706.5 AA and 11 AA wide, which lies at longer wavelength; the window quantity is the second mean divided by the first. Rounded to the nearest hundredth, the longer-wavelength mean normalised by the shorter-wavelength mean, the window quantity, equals 0.93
